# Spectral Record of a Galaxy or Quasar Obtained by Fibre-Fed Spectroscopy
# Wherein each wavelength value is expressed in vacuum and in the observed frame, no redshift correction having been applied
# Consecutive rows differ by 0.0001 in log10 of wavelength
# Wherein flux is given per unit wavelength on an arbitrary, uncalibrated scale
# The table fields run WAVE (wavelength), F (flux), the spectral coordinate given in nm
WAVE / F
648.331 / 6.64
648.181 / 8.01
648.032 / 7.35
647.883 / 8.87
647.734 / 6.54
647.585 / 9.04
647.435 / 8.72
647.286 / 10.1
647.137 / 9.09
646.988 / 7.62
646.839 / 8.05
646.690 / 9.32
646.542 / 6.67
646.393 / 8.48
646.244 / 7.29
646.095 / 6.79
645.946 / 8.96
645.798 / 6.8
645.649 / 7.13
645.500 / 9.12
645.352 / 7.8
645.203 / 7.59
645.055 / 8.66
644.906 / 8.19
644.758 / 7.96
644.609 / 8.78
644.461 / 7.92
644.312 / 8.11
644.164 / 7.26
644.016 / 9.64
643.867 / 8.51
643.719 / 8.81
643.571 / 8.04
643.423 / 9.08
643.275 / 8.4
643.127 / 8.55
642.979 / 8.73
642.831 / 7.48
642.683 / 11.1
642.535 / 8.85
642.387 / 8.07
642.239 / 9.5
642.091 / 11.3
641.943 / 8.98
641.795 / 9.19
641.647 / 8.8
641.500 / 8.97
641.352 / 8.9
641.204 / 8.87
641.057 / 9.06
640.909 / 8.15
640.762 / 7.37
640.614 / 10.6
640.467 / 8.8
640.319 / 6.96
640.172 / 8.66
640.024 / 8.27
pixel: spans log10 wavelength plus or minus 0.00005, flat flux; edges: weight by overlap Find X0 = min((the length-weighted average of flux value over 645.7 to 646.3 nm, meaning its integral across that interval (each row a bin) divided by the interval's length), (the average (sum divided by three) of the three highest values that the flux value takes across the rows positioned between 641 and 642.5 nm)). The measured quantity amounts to 7.5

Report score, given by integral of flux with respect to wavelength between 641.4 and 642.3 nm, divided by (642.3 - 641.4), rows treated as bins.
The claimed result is 9.44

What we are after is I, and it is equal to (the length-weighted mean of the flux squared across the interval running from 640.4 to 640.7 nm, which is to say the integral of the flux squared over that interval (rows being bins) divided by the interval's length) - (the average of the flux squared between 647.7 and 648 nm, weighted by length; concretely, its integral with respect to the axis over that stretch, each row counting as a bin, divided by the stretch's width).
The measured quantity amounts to 31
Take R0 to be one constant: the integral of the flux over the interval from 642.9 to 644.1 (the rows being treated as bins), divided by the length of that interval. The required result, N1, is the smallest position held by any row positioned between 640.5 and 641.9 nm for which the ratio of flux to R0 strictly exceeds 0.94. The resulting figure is 640.614 nm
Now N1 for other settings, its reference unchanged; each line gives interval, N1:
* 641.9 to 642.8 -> 641.943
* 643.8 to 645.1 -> 643.867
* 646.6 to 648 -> 646.690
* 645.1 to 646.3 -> 645.500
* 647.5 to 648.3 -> 647.585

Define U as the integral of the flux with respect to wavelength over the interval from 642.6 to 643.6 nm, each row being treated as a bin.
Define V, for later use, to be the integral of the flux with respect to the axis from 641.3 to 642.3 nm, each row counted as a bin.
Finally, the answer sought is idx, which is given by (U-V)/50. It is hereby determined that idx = -0.012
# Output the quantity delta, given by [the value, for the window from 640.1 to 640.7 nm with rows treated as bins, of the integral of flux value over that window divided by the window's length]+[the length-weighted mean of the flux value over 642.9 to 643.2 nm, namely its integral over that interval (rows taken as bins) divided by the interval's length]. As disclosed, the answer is 17.4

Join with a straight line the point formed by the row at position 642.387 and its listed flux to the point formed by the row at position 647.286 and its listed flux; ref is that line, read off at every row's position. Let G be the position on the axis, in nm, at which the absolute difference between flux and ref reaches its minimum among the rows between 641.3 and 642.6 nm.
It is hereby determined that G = 642.387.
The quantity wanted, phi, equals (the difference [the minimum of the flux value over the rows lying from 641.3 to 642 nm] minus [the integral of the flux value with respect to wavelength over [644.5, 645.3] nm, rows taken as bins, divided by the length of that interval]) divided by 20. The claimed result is 0.030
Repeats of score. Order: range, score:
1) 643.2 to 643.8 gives 8.59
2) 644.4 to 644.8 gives 8.25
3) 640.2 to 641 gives 8.41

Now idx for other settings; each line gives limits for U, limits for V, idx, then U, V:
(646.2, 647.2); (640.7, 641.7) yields -0.010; 8.1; 8.6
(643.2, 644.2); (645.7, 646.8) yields 0.001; 8.6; 8.5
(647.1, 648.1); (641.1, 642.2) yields -0.034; 8.5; 10.2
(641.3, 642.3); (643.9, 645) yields 0.006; 9.4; 9.1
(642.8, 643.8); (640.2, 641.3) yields -0.018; 8.5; 9.4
